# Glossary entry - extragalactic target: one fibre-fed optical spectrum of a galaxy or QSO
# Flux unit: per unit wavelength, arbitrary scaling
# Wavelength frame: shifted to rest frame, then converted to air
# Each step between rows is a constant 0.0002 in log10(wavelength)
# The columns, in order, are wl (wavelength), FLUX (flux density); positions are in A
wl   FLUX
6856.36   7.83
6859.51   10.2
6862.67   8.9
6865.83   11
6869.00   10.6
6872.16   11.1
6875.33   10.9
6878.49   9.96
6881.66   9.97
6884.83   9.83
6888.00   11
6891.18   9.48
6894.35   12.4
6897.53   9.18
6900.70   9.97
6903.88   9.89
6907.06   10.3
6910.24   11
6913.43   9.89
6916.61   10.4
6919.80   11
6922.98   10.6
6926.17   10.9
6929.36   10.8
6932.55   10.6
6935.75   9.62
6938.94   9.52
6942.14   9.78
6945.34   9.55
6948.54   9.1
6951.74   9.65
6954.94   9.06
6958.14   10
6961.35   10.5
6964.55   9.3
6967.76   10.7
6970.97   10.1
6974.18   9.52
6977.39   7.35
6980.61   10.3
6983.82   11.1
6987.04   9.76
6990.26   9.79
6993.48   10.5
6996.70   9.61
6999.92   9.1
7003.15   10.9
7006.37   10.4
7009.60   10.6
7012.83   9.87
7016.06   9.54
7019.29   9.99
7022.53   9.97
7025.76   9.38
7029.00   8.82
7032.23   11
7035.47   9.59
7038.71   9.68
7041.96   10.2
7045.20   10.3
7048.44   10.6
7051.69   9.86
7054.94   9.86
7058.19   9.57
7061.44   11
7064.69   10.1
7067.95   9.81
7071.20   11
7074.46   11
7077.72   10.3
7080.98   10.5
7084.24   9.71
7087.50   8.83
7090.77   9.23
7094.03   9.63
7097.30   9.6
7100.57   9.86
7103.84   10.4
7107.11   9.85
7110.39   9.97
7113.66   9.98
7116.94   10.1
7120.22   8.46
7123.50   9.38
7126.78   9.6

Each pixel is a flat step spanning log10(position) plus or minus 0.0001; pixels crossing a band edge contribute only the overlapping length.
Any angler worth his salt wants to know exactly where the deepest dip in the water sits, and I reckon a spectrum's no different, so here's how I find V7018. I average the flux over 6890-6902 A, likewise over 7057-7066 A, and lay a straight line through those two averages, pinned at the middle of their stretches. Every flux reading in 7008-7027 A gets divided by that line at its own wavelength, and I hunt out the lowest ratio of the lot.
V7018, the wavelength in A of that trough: 7025.76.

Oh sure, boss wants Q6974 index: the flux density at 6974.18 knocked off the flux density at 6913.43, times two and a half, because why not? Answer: 0.9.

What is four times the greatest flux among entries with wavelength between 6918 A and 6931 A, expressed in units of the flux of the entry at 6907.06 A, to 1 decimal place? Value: 4.3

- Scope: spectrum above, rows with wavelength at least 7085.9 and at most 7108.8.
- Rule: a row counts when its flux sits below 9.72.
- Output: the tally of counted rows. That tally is 4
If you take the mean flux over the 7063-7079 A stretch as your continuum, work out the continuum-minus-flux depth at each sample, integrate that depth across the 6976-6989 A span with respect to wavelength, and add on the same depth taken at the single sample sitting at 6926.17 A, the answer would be 10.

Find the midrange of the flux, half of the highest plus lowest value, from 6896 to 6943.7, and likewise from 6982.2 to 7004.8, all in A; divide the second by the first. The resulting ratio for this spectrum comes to 1.00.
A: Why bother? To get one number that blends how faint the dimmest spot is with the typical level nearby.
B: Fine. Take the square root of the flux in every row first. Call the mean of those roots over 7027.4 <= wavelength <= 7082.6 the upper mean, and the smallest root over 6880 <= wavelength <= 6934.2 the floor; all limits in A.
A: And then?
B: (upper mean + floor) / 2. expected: 3.11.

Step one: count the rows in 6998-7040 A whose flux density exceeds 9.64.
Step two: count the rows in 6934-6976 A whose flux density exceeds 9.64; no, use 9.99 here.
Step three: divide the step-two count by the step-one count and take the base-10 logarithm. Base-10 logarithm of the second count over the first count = -0.30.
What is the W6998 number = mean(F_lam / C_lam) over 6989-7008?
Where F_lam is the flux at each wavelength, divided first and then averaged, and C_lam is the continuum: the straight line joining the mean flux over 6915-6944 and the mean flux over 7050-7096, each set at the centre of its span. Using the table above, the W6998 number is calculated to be 0.99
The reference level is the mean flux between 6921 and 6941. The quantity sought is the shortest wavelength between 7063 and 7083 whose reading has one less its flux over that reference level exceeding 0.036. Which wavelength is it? 7067.95 A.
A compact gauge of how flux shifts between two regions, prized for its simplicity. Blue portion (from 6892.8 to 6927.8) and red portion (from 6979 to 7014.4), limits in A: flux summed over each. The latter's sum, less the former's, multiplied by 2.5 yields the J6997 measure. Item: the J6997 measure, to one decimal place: -9.0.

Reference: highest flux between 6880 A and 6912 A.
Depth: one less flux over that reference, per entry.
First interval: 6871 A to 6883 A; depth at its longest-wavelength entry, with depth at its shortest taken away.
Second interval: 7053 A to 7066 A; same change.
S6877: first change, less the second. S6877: 0.11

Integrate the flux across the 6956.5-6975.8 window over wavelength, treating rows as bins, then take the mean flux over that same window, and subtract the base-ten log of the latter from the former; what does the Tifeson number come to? 192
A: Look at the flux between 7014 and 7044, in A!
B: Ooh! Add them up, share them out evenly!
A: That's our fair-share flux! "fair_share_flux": 9.8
